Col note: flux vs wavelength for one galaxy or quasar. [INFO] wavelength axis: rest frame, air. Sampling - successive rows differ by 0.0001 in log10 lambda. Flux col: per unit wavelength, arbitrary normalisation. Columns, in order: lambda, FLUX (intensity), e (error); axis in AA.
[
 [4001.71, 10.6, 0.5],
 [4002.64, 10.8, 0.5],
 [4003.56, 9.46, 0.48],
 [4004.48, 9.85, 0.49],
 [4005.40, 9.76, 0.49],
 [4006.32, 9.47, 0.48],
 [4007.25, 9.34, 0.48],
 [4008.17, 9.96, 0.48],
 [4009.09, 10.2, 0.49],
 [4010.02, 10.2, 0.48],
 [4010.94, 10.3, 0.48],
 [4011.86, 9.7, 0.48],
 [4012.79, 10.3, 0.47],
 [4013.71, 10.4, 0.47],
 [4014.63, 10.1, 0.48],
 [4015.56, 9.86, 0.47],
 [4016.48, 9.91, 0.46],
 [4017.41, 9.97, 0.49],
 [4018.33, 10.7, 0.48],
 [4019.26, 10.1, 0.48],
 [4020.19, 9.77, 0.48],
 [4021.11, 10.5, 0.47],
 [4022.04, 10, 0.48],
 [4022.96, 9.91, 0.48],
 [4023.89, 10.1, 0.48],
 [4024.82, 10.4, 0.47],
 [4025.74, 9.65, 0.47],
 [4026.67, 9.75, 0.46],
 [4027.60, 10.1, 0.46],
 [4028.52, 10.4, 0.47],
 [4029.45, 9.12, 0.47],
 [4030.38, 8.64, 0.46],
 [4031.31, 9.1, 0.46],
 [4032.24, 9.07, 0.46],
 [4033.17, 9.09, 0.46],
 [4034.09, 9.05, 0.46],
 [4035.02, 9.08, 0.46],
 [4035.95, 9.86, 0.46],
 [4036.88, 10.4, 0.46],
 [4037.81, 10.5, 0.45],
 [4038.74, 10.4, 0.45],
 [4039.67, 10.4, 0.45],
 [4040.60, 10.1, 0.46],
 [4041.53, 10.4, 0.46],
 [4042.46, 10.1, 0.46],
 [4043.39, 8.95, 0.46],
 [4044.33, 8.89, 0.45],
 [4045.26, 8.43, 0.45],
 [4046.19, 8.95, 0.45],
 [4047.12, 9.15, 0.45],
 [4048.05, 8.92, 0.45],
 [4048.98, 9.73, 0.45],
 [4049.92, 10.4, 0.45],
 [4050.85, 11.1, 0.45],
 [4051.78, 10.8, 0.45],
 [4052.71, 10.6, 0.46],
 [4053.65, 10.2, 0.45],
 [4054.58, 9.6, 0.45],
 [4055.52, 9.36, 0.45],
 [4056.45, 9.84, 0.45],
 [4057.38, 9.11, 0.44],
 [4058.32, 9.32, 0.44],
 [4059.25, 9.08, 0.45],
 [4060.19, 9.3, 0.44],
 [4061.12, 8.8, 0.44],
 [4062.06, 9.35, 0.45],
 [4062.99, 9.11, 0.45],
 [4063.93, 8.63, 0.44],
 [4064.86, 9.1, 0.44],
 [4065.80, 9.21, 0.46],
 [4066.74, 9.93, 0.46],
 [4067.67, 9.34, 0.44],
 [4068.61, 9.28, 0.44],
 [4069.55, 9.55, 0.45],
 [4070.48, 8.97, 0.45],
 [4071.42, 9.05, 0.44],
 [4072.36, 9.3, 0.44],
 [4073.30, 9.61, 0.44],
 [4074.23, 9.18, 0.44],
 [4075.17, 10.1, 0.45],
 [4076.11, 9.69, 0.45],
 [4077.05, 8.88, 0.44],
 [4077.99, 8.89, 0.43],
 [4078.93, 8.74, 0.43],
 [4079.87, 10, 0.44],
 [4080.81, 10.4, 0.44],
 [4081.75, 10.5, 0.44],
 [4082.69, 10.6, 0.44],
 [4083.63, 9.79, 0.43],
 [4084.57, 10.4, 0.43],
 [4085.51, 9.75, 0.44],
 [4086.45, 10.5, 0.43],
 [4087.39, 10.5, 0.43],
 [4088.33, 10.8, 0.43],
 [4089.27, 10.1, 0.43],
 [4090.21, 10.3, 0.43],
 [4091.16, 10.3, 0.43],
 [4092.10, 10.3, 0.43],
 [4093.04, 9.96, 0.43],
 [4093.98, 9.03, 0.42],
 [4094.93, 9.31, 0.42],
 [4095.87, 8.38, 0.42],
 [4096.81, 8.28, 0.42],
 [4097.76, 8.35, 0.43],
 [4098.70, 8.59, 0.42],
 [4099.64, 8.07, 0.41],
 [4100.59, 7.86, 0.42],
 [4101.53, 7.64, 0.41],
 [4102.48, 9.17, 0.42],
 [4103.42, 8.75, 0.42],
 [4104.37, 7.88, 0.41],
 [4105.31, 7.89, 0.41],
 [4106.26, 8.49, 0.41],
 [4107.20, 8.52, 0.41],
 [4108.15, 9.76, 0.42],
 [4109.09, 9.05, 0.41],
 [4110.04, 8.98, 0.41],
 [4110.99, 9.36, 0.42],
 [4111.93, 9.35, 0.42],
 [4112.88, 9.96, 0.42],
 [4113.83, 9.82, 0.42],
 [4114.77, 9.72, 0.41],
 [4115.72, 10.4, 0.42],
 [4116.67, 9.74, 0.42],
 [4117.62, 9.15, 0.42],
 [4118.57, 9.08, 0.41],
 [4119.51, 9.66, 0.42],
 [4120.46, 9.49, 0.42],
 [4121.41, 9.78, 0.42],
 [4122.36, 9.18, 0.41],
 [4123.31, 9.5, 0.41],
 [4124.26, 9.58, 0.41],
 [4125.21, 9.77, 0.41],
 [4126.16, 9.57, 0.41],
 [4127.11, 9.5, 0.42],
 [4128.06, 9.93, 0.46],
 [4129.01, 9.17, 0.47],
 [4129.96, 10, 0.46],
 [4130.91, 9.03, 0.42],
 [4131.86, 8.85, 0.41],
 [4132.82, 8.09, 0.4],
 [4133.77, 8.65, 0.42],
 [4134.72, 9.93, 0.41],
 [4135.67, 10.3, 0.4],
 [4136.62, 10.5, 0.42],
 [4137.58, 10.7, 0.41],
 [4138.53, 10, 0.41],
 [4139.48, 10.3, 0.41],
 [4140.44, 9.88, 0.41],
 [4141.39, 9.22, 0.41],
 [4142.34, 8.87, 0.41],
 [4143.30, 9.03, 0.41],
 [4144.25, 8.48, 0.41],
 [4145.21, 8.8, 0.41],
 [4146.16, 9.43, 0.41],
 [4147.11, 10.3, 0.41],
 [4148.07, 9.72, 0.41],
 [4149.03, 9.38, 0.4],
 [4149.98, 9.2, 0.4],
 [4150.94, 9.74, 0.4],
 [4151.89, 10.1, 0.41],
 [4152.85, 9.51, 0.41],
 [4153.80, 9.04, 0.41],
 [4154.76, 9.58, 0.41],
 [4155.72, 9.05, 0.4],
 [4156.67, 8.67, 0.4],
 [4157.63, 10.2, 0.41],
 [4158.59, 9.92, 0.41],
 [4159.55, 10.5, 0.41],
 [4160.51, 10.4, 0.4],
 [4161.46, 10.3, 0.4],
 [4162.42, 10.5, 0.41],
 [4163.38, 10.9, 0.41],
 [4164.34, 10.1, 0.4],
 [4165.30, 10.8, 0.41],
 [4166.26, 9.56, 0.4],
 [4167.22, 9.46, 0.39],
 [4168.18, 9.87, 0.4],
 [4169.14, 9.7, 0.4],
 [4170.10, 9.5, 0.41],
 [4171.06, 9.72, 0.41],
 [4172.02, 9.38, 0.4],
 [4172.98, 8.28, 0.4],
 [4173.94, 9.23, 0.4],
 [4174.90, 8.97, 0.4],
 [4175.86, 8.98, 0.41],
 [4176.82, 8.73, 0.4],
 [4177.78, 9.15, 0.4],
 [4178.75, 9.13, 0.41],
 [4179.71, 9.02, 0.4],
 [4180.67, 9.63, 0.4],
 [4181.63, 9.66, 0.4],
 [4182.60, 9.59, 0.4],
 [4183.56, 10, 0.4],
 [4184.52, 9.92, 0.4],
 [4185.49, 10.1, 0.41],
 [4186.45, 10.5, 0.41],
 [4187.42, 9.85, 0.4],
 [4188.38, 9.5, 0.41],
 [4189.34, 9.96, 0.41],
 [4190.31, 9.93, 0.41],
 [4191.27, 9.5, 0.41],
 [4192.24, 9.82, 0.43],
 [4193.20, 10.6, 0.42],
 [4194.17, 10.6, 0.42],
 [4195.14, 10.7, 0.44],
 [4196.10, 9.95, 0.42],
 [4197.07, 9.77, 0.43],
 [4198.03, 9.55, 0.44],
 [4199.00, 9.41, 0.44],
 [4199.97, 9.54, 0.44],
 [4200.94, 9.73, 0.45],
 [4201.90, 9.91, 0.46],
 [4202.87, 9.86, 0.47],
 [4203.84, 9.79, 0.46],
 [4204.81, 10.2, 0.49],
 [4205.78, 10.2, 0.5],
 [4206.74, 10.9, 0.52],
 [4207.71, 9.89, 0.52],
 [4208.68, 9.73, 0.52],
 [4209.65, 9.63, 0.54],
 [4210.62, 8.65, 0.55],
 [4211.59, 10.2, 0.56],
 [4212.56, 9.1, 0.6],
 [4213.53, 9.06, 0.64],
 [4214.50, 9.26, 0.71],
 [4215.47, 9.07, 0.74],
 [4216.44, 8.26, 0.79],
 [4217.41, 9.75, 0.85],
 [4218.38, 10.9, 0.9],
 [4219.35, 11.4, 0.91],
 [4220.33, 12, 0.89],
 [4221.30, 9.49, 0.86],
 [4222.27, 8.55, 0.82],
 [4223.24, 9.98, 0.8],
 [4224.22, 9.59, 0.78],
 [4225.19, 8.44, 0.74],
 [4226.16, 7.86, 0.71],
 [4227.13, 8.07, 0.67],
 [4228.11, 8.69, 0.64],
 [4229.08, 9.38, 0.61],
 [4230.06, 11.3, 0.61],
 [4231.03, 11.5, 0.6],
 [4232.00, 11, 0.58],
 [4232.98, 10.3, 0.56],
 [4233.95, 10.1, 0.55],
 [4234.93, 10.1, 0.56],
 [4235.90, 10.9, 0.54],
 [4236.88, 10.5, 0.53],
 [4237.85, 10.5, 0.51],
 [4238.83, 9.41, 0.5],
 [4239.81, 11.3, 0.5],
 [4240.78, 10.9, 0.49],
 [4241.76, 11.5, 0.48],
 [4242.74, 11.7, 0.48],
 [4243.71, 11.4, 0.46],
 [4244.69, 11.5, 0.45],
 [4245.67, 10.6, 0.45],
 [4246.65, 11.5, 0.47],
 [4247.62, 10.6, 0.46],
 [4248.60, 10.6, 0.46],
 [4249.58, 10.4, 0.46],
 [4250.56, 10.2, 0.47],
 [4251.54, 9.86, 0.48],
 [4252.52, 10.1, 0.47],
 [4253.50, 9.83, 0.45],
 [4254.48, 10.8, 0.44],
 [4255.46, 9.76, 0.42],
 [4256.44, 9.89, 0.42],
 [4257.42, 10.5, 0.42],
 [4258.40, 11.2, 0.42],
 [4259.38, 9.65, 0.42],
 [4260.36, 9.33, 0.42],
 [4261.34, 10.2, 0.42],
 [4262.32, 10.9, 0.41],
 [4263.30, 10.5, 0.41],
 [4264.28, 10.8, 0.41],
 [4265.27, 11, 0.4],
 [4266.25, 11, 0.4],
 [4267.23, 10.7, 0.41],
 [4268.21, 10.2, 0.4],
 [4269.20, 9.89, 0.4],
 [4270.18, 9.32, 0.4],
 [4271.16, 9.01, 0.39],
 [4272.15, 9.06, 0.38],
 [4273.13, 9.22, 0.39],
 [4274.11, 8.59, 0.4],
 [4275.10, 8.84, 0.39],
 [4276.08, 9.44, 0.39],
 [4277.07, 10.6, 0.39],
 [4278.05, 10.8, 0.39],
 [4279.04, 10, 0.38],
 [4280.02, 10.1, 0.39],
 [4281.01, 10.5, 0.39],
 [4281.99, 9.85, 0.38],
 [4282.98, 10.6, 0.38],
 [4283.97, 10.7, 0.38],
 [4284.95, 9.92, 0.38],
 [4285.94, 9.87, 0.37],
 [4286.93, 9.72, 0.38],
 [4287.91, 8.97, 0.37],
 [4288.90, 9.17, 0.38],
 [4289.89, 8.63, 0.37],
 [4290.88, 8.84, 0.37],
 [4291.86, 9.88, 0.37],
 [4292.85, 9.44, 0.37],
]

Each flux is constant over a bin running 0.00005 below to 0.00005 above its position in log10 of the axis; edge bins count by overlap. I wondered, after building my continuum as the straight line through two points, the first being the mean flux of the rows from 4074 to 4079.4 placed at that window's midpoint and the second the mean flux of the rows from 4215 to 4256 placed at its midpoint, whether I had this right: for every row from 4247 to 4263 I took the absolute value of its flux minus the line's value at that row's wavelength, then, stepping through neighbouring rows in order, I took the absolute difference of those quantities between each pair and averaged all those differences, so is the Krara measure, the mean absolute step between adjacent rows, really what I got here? 0.271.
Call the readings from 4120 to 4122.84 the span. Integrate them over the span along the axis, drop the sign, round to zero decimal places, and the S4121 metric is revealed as 27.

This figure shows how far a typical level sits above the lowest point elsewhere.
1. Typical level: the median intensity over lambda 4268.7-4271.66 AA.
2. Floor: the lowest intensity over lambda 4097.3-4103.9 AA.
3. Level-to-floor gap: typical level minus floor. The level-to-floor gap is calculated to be 1.7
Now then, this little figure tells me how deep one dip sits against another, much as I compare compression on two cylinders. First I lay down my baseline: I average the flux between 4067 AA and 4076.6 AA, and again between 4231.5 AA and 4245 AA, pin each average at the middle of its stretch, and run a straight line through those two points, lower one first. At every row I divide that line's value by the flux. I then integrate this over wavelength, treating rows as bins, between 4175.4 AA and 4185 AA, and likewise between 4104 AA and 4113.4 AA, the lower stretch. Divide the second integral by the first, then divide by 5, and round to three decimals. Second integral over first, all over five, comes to 0.195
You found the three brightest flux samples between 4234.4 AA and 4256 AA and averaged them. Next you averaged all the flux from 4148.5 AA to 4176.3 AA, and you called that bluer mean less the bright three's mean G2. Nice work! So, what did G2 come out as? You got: -1.9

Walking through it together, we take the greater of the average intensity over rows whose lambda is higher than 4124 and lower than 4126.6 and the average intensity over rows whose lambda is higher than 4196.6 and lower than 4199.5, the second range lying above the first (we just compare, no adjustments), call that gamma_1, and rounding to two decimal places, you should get 9.64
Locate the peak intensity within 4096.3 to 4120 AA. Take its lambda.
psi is 4115.72 AA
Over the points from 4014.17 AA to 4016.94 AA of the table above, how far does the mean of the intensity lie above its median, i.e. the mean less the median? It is 0.05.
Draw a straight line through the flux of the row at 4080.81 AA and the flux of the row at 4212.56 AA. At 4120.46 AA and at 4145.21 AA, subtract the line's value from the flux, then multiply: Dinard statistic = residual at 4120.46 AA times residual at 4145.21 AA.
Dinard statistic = 0.50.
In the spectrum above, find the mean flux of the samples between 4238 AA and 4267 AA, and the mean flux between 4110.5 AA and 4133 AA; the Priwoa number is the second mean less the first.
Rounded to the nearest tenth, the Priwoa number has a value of -1.1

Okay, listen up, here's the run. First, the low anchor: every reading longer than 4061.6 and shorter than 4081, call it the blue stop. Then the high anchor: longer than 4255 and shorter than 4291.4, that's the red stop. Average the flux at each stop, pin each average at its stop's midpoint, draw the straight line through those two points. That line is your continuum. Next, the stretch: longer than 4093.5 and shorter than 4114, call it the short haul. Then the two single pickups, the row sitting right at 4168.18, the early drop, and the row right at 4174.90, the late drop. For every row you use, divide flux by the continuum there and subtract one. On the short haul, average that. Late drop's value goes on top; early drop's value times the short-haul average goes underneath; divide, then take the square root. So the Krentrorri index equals 6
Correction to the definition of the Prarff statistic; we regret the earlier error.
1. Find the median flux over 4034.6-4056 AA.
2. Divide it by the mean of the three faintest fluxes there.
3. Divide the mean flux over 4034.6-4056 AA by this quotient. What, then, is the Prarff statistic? 8.5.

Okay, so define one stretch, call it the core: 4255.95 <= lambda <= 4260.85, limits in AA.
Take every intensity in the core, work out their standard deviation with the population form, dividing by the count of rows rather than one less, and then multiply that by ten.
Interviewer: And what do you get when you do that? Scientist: 6.6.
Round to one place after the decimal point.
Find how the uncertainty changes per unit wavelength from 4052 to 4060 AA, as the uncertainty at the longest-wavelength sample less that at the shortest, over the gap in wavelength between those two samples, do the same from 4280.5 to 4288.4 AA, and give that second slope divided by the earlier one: 1.9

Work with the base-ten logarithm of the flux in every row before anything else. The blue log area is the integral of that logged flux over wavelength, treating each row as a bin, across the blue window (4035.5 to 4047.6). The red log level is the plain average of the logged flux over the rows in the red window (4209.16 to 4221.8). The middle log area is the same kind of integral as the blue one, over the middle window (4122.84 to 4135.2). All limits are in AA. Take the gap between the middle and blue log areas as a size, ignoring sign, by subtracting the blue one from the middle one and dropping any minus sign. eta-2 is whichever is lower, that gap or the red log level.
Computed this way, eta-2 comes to 0.05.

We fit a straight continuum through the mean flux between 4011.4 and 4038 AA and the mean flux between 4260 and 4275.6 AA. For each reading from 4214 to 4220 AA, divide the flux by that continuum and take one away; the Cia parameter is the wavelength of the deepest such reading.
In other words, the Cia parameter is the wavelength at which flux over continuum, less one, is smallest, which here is 4216.44 AA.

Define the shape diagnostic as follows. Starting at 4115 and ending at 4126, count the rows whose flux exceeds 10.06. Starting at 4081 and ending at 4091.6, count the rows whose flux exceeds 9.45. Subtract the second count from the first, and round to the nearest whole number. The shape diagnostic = -10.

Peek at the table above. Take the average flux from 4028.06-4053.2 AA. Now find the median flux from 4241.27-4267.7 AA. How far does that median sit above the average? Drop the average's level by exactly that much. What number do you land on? 8.78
